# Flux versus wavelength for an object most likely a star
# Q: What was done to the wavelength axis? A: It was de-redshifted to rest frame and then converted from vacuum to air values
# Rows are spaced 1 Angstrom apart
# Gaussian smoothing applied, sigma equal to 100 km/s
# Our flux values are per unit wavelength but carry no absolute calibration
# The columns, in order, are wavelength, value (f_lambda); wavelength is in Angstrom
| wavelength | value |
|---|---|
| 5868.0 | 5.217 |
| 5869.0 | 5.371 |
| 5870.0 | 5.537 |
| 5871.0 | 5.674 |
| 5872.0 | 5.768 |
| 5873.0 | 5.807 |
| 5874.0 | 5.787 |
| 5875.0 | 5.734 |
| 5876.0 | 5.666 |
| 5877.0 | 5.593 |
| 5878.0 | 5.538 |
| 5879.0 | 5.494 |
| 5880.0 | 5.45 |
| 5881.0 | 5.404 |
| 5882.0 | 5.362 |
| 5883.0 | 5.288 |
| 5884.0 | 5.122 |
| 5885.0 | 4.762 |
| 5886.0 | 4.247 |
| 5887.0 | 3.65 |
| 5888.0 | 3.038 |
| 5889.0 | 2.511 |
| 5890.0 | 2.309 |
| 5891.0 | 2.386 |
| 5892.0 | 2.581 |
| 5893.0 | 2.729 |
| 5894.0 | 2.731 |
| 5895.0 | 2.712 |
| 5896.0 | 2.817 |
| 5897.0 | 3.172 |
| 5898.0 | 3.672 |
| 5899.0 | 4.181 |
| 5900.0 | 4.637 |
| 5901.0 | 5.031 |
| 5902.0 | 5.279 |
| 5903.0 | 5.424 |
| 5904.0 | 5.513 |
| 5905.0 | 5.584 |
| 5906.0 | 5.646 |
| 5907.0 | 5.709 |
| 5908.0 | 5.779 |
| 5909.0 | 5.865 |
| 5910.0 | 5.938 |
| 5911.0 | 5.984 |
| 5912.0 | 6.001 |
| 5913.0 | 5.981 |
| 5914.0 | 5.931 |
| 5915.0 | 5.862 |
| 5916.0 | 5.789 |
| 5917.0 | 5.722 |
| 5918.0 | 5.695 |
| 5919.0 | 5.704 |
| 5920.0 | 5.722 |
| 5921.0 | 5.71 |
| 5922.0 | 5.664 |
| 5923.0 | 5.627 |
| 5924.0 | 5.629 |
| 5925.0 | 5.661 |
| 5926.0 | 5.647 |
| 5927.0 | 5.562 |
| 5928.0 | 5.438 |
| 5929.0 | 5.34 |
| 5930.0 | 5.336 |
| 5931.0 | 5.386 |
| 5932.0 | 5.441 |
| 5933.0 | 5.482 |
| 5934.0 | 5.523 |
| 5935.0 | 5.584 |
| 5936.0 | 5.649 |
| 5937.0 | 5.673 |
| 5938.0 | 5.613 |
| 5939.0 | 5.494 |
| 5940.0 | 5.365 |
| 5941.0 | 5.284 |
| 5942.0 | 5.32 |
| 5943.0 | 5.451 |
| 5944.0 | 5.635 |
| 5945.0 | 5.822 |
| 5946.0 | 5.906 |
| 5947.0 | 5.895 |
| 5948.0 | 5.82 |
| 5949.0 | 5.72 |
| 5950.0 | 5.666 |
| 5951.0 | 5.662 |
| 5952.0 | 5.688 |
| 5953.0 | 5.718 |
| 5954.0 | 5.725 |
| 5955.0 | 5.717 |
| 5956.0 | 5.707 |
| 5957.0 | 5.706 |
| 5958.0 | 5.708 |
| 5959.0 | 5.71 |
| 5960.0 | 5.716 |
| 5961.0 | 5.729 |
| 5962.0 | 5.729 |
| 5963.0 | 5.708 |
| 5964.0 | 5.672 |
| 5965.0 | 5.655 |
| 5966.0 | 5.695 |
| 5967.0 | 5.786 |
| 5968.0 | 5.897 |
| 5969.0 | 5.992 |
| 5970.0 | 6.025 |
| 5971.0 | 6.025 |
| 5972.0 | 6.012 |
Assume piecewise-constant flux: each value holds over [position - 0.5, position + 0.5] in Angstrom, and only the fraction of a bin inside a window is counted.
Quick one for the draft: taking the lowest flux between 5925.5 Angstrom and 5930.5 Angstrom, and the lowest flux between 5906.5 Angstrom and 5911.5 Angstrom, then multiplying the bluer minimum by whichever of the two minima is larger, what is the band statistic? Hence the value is 32.6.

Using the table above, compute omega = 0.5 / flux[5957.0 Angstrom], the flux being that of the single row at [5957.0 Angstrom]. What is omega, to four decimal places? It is 0.0876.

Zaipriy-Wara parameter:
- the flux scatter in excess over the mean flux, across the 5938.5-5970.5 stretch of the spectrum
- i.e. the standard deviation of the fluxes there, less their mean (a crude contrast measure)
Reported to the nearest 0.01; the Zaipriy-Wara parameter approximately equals -5.53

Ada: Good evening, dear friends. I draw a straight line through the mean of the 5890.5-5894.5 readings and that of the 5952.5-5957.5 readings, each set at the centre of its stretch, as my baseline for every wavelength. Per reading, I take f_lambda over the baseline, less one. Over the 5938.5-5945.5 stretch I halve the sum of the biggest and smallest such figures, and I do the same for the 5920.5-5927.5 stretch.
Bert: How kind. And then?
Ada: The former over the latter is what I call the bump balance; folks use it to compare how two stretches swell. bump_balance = 0.24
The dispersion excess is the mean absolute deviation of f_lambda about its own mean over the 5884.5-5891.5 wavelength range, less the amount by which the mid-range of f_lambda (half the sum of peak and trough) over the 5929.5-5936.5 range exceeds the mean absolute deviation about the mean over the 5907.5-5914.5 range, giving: -4.6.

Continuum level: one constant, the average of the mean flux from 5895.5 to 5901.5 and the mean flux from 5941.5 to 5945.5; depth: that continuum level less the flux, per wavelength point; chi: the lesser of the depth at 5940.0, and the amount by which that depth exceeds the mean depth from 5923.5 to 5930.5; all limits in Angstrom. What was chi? -0.63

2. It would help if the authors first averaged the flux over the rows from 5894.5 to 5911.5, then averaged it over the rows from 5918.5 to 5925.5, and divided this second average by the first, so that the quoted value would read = 1.16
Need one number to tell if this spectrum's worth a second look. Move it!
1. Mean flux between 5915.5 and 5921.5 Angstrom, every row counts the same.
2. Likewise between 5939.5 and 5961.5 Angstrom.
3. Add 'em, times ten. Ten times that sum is 114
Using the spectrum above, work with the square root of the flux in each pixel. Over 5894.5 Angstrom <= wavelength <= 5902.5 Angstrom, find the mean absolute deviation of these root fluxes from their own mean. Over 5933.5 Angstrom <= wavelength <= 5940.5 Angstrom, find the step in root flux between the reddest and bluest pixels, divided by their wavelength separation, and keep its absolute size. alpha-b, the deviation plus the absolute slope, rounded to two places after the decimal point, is 0.22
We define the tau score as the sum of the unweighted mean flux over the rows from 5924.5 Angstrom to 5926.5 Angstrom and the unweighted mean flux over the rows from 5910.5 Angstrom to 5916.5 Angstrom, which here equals 11.6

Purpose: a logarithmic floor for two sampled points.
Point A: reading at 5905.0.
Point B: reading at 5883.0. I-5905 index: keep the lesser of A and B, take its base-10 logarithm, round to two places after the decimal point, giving 0.72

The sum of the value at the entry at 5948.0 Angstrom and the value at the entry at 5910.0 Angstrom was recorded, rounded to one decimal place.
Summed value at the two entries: 11.8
